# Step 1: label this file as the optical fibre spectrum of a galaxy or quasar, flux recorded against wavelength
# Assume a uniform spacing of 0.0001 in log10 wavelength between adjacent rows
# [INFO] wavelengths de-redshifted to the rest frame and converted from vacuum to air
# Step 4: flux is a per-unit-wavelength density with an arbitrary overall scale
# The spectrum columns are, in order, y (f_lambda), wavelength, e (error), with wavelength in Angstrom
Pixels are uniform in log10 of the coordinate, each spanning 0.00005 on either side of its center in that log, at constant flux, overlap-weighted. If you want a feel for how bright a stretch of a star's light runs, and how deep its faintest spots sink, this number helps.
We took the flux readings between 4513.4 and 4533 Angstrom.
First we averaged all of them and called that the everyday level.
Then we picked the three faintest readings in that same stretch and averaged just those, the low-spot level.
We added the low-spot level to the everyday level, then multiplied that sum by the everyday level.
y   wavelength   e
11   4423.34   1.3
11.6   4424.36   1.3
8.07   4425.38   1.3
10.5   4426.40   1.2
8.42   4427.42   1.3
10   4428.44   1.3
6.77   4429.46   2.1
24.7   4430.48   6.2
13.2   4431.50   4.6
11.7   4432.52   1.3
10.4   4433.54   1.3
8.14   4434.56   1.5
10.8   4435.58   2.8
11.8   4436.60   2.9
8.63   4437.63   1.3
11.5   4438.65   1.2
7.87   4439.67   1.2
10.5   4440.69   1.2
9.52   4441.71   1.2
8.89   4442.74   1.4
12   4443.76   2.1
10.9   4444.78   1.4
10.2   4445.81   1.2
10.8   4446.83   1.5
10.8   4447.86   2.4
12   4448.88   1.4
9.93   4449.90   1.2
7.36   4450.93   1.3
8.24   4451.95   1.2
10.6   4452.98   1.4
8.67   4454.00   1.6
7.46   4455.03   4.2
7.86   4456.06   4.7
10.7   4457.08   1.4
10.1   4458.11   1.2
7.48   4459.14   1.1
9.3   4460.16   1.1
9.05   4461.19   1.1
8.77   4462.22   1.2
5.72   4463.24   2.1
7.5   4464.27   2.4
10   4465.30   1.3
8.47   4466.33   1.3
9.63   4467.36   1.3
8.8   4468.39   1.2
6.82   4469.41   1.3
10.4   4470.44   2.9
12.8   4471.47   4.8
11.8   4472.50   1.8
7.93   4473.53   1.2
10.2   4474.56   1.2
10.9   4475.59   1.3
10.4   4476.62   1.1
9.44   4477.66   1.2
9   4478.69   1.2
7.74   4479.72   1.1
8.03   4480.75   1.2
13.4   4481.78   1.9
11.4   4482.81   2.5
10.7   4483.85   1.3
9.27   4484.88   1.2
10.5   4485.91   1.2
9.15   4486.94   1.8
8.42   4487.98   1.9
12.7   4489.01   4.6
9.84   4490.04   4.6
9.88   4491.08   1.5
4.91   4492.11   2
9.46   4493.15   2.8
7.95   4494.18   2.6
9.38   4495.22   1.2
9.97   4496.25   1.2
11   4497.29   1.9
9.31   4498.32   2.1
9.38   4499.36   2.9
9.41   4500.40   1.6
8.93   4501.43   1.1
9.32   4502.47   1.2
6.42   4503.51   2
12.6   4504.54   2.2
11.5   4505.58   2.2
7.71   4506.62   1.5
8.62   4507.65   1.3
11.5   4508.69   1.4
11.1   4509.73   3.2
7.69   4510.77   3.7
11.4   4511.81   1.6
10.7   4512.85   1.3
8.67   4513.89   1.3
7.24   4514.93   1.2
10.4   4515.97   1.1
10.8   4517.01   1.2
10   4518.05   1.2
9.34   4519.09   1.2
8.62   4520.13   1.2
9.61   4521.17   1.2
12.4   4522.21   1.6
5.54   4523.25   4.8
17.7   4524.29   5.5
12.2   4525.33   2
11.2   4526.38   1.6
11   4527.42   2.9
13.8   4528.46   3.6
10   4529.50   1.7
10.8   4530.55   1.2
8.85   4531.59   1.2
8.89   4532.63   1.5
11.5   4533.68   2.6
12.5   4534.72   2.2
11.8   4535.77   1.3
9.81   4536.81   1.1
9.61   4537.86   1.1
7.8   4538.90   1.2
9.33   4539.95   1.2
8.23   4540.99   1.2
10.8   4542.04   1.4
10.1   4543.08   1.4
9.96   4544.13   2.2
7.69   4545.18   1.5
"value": 182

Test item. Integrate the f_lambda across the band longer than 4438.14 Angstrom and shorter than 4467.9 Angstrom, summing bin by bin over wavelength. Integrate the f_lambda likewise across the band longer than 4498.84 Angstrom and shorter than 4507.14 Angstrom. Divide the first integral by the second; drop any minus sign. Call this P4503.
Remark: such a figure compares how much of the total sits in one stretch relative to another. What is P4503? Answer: 3.6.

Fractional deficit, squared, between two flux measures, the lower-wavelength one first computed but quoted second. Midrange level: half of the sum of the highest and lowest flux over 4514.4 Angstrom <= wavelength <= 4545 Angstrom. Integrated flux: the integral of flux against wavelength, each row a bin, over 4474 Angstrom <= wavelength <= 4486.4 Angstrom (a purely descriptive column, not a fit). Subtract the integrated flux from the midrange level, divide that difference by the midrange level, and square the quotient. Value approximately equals 95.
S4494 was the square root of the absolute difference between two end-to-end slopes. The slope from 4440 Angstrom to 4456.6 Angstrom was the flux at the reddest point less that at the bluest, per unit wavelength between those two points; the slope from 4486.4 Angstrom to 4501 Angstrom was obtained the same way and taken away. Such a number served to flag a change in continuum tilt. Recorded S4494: 0.4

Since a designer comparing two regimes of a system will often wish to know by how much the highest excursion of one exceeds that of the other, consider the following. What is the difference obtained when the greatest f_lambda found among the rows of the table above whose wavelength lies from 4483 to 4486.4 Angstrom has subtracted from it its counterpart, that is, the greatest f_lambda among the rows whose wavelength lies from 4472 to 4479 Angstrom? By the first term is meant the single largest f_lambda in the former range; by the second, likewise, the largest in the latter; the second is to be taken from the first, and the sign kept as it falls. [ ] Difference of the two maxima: -1.1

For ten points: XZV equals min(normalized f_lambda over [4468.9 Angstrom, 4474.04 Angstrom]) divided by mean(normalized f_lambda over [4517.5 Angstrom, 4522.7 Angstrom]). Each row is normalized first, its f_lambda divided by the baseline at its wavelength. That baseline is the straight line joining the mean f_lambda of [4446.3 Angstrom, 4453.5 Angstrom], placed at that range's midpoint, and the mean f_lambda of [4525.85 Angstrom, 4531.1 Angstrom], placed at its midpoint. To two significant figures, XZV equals 0.74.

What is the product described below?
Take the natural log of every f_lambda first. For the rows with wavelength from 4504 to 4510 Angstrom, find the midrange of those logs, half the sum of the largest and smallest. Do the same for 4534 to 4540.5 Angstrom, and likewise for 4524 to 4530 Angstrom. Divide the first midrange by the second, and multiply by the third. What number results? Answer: 2.59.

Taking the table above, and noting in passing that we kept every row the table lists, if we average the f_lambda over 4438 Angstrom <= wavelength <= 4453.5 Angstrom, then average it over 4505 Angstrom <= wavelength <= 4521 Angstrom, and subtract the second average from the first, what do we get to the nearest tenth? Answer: 0.4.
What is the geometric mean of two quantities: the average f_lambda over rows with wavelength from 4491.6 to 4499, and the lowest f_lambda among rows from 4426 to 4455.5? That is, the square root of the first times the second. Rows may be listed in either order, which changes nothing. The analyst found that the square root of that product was 7.7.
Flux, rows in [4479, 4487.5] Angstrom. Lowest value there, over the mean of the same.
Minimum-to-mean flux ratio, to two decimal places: 0.77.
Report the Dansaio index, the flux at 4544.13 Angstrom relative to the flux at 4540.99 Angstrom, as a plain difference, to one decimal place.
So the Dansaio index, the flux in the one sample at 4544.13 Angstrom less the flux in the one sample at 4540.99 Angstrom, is 1.7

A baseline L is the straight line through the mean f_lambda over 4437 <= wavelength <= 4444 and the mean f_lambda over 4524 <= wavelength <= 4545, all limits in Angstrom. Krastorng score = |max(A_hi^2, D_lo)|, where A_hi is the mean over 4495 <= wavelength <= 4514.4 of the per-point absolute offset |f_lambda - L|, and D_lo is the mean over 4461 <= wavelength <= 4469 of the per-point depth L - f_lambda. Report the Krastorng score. 2.0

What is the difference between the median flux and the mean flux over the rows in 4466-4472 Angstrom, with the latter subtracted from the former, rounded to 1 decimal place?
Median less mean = -0.3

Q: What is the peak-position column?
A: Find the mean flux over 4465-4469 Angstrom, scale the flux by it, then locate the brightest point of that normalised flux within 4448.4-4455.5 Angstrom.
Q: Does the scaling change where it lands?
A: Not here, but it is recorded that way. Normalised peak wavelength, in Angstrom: 4448.88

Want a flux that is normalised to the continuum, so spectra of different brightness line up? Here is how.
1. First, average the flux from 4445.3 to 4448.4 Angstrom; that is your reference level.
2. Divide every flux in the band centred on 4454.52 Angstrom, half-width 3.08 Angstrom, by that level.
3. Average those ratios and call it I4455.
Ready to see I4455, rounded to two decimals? 0.84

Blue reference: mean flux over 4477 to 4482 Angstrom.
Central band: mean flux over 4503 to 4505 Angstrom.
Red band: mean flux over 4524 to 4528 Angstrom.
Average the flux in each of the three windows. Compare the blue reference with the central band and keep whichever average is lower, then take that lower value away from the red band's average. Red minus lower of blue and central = 3.5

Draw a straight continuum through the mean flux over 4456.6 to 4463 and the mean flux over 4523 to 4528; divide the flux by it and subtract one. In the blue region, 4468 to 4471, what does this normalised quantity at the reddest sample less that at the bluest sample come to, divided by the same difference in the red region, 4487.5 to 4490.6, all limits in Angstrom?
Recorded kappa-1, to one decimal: 1.2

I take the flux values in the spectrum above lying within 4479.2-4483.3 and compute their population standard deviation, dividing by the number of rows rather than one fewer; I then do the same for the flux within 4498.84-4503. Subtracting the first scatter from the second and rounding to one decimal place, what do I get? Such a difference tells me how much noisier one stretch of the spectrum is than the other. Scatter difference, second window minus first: -2.2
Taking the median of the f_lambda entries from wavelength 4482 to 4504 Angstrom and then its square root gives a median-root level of 3.06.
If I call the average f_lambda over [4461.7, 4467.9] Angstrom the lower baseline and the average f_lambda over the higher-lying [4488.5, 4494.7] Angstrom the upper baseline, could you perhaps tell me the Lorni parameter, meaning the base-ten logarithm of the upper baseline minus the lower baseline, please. -0.11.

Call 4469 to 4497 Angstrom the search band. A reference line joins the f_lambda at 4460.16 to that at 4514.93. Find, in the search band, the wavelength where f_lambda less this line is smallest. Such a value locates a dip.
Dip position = 4492.11 Angstrom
